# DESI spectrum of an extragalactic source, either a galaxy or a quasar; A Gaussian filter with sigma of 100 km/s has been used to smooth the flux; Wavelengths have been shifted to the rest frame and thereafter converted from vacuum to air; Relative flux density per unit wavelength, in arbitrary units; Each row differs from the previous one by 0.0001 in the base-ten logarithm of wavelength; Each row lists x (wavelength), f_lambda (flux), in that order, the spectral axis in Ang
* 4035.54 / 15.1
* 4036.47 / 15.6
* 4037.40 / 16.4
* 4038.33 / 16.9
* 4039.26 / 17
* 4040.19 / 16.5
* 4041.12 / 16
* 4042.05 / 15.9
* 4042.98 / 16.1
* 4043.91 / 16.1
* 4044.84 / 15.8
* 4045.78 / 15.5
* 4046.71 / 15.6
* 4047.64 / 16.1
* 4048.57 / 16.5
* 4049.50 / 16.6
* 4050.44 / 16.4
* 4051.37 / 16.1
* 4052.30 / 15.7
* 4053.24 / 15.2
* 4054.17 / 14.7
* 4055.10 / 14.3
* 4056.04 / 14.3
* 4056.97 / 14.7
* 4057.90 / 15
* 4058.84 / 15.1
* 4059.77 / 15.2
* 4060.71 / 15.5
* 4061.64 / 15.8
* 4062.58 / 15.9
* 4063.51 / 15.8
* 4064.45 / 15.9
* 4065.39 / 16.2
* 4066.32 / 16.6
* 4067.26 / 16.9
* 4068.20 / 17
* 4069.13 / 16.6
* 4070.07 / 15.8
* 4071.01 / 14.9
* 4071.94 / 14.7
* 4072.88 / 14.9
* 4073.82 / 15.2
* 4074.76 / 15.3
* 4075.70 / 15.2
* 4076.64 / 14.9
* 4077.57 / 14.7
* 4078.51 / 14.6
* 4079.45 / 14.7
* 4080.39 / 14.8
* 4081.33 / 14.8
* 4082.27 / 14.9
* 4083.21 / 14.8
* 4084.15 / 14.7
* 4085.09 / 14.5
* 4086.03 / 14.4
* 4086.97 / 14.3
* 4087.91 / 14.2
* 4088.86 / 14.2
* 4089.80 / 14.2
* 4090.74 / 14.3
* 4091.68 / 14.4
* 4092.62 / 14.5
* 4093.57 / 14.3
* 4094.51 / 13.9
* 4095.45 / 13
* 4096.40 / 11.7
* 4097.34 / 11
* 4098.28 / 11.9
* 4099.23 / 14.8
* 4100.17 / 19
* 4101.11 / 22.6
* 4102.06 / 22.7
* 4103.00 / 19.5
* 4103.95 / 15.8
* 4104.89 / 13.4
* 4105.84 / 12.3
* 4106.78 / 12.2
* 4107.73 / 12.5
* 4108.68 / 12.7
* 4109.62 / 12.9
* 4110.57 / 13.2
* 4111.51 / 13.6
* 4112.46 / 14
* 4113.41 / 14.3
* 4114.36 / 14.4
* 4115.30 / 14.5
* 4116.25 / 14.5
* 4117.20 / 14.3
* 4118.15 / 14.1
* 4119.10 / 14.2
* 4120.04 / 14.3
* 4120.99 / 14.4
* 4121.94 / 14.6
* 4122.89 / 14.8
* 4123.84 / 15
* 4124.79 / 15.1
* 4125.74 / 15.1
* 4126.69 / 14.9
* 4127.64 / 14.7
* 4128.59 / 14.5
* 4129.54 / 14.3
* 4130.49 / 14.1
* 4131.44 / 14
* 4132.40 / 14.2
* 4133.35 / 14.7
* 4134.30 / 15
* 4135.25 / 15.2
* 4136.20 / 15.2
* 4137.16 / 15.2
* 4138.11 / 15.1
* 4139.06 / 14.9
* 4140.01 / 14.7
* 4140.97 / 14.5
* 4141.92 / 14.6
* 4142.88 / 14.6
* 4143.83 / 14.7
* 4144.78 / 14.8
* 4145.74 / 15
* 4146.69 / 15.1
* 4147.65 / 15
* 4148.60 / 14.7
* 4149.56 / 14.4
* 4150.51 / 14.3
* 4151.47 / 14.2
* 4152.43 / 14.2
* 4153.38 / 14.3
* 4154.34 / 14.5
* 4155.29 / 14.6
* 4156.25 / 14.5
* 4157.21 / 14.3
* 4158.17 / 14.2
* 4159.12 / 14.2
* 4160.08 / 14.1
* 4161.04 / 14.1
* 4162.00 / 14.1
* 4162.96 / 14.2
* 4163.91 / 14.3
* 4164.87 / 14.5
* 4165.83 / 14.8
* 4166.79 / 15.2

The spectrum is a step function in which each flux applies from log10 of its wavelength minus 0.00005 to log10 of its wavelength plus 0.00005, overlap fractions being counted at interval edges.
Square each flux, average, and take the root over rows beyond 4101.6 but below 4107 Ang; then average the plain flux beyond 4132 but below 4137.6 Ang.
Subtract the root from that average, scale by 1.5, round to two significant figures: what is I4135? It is -2.3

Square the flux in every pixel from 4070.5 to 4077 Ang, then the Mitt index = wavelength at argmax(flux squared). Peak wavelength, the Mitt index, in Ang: 4074.76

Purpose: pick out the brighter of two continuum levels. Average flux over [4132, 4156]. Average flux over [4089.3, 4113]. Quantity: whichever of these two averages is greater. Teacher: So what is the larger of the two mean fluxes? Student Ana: 14.7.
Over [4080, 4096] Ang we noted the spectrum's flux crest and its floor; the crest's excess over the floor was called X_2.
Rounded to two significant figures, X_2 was 1.9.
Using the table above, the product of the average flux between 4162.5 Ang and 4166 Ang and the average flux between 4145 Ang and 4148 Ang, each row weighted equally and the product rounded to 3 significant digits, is 217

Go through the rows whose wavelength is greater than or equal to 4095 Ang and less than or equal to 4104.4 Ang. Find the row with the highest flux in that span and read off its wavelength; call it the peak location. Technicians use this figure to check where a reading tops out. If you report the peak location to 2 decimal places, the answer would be 4102.06 Ang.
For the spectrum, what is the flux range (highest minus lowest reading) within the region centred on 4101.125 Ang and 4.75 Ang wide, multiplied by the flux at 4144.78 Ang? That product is 117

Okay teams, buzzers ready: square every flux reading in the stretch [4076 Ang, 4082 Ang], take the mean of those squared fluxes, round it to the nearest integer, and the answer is 218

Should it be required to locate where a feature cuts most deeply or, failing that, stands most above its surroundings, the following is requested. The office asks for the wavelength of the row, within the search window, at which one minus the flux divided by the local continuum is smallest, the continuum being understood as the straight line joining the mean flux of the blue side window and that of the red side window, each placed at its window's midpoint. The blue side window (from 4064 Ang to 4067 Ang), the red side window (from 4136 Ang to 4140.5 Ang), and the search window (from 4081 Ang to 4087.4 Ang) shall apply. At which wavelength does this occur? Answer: 4082.27 Ang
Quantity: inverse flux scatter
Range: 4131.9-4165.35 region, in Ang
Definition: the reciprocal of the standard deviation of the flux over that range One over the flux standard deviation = 3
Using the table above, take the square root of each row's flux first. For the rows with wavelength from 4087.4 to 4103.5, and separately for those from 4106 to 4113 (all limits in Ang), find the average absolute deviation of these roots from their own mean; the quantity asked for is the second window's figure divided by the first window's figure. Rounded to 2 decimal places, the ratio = 0.22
